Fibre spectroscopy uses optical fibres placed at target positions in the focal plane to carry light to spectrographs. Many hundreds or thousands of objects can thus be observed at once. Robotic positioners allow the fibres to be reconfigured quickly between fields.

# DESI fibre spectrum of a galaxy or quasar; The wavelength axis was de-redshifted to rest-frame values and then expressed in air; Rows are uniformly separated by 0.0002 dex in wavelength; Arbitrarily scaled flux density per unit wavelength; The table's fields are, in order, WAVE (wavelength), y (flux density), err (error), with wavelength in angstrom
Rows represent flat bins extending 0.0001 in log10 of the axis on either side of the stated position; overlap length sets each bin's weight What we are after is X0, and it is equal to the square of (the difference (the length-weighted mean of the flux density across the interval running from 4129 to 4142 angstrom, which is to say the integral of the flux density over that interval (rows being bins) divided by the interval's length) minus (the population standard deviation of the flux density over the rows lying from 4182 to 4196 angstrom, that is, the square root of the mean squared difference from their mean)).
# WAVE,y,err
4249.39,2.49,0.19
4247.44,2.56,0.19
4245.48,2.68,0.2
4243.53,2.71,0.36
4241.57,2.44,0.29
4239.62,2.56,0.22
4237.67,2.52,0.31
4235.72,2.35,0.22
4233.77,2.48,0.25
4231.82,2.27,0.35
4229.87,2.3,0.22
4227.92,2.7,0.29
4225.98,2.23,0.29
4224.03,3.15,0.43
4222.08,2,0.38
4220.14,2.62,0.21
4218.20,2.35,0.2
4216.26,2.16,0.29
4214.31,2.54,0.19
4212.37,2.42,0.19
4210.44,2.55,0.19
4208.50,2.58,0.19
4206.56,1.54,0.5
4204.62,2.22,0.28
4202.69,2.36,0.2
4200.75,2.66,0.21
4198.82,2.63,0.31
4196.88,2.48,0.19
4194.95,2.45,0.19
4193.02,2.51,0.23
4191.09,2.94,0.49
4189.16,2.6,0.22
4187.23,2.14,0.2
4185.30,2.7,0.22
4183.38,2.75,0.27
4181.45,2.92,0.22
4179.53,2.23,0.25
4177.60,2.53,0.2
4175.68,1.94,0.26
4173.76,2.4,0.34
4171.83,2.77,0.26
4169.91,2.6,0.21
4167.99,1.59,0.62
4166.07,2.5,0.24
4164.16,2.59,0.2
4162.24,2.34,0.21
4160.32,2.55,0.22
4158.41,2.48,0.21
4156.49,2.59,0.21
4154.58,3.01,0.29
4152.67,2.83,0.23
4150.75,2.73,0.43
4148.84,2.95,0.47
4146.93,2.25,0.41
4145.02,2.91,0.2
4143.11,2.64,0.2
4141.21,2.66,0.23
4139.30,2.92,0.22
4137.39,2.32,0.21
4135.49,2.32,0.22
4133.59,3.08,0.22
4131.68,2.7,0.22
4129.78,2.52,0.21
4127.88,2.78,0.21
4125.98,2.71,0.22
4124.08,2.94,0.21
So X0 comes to 5.8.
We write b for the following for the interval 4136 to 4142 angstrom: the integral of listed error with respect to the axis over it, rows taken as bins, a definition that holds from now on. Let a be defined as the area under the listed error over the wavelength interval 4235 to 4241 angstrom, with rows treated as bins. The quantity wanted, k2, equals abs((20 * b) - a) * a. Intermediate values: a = 1.5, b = 1.32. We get 38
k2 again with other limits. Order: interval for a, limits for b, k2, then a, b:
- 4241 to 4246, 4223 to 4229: 56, 1.5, 2.01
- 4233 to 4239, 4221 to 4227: 65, 1.5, 2.18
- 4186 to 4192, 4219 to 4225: 69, 1.8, 2.02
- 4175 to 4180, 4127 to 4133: 29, 1.2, 1.28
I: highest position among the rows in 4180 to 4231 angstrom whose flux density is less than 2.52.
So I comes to 4229.87 angstrom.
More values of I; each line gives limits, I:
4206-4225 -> 4222.08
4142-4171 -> 4167.99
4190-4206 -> 4204.62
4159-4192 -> 4187.23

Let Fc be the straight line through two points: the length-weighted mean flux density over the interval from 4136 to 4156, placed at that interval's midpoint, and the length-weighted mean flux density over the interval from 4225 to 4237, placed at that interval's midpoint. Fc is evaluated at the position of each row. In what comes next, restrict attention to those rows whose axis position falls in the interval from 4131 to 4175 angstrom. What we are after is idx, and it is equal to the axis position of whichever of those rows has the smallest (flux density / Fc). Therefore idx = 4167.99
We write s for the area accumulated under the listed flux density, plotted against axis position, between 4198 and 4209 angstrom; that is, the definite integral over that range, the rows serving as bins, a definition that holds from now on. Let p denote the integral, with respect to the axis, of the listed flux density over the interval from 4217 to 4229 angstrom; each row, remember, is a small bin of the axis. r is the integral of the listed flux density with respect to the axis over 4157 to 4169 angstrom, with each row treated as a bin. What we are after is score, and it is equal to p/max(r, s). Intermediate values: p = 30.0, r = 28.2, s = 25.5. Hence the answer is 1.06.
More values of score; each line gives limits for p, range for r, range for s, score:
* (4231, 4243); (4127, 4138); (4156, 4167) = 1.02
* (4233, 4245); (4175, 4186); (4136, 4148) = 0.97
